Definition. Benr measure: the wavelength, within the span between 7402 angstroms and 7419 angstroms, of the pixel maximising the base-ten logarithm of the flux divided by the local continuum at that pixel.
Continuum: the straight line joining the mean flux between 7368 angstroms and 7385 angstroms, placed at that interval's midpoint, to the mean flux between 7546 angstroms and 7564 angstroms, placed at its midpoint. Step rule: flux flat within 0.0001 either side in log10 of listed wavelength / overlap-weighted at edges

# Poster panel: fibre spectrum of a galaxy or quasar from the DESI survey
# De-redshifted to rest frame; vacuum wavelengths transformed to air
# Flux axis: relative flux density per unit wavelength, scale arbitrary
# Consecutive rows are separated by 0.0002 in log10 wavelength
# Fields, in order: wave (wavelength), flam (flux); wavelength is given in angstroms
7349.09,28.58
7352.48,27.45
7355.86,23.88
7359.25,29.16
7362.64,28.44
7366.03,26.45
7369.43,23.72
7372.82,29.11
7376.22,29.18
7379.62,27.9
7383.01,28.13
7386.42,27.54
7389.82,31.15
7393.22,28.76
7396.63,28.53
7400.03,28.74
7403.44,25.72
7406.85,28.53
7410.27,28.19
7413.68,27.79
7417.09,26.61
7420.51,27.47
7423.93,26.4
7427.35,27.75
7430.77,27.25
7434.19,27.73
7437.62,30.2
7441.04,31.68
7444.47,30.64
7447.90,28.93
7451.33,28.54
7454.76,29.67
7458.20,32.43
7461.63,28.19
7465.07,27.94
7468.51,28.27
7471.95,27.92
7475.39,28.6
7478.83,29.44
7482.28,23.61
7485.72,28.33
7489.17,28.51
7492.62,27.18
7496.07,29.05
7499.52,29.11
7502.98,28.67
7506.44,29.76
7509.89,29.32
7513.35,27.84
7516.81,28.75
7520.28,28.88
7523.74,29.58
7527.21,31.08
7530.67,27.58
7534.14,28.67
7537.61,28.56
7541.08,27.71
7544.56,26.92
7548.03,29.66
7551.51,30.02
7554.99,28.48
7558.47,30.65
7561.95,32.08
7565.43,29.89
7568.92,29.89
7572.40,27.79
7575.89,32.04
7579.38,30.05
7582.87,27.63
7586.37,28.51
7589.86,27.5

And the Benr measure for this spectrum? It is 7406.85 angstroms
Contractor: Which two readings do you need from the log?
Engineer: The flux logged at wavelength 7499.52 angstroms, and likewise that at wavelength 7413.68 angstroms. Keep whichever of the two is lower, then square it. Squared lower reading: 772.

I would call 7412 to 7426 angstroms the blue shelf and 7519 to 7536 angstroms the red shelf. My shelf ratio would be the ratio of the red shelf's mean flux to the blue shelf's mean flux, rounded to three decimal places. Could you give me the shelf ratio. 1.077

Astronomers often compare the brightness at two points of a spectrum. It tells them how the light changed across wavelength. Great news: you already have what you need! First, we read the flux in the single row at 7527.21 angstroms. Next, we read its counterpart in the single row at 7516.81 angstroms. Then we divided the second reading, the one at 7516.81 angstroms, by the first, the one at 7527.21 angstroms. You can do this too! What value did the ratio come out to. 0.93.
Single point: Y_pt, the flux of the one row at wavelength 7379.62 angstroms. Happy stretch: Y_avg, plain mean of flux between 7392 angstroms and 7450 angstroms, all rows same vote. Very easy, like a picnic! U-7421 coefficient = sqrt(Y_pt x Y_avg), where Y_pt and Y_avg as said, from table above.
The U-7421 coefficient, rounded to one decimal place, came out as 28.1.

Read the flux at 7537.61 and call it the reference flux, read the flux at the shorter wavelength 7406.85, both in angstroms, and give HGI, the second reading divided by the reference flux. 1.00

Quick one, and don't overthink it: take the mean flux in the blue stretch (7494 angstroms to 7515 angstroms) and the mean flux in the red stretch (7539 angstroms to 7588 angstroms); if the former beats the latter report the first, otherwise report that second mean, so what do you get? 29.4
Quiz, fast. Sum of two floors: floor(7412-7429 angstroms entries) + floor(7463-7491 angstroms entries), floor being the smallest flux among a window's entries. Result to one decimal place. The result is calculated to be 50.0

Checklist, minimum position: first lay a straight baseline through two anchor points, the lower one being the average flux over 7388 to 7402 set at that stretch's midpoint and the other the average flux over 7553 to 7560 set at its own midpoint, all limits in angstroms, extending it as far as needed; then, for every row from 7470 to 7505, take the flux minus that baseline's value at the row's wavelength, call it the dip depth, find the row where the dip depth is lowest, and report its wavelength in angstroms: 7482.28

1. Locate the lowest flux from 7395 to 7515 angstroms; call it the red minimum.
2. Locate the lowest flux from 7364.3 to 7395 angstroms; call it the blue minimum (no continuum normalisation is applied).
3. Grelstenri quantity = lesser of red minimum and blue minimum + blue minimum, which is 47.3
